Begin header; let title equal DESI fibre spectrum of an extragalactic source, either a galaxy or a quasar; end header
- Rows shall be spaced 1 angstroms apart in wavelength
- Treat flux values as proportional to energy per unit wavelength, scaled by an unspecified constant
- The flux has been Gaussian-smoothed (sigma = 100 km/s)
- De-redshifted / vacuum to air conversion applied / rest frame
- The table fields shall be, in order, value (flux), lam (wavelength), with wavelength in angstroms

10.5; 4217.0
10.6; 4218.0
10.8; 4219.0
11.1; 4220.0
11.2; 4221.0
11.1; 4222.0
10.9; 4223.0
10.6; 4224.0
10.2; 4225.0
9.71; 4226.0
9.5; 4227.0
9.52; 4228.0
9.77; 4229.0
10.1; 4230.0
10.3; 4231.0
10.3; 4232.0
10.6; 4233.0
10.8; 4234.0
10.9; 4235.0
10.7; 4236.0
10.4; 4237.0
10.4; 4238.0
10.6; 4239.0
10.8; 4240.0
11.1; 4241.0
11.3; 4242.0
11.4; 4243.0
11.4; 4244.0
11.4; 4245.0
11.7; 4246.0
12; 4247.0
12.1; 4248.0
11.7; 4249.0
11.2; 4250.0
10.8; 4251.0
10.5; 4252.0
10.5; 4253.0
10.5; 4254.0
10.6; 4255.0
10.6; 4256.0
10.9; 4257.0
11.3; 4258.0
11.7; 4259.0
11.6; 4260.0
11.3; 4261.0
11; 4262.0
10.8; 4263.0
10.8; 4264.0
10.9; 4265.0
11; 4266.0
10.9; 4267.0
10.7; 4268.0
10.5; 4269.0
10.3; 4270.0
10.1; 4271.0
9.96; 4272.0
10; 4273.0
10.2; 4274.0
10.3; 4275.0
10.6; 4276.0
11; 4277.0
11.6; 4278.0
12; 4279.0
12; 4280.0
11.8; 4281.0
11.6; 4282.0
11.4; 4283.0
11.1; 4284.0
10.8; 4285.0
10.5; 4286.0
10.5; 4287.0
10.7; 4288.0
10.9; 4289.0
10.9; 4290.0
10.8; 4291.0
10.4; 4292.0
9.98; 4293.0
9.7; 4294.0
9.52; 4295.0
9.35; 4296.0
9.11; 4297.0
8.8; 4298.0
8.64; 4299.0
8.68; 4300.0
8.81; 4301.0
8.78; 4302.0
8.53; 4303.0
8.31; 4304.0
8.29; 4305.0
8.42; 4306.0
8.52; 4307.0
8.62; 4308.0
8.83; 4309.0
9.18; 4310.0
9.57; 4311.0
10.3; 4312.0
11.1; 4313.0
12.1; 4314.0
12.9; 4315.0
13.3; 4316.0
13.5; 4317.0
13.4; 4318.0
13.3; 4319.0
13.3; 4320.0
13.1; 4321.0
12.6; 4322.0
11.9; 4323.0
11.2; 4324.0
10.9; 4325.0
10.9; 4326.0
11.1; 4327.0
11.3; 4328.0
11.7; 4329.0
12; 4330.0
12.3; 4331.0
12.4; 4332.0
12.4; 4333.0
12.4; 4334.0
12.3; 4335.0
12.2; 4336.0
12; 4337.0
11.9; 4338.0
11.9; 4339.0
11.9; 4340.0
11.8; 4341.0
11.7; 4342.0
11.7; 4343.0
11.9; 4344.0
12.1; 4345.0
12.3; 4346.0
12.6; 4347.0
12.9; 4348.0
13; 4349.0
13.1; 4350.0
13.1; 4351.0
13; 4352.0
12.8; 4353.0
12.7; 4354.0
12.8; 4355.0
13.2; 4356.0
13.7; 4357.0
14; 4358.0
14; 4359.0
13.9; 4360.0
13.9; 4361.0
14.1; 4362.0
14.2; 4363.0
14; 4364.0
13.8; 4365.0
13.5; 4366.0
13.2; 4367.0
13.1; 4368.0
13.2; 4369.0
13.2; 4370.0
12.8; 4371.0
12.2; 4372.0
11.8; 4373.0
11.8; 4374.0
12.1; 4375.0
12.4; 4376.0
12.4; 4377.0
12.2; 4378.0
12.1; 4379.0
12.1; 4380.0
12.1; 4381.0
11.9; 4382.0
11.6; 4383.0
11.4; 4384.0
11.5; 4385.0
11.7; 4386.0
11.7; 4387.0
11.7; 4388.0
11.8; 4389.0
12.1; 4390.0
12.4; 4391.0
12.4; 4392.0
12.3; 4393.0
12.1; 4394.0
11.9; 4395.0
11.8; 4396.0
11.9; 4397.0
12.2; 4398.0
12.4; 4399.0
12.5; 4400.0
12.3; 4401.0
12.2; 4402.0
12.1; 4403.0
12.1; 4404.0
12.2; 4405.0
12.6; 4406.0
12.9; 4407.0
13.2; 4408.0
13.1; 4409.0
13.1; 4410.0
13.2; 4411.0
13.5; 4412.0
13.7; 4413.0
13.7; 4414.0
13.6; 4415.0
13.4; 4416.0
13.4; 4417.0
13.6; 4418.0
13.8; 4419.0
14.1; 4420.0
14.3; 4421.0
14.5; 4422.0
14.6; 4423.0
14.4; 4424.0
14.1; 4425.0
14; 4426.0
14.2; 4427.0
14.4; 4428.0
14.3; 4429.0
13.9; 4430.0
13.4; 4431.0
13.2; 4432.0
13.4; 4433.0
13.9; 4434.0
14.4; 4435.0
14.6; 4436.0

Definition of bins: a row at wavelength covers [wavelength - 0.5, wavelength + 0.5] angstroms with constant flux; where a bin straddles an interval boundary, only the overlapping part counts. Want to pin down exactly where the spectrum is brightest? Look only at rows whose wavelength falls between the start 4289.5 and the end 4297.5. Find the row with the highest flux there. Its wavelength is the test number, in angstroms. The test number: 4290.0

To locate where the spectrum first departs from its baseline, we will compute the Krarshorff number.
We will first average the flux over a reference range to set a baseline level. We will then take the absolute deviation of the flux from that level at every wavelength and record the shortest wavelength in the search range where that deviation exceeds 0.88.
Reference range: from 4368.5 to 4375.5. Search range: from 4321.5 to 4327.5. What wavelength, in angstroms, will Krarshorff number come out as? 4324.0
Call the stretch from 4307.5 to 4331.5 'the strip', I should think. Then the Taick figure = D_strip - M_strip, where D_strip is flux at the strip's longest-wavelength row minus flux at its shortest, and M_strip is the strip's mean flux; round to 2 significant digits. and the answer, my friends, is -7.9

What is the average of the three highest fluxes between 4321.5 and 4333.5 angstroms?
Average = 12.5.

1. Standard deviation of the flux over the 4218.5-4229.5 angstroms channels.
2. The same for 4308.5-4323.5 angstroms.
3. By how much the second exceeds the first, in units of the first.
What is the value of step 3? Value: 1.5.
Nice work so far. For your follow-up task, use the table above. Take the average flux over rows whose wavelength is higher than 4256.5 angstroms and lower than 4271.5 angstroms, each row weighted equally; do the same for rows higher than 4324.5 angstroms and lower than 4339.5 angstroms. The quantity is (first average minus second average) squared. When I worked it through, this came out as 1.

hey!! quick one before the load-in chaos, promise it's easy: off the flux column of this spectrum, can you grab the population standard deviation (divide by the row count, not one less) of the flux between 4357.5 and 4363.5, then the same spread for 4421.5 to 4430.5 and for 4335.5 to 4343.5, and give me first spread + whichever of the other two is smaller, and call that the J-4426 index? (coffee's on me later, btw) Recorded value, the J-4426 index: 0.26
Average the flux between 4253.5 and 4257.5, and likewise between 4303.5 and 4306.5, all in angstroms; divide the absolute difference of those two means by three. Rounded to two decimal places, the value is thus 0.77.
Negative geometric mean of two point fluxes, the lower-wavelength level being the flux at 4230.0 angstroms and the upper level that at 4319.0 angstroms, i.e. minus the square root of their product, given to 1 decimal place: -11.6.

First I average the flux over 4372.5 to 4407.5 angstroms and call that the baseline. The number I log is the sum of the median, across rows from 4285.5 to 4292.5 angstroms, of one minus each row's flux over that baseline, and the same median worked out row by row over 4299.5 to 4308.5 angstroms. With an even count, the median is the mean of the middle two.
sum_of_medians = 0.4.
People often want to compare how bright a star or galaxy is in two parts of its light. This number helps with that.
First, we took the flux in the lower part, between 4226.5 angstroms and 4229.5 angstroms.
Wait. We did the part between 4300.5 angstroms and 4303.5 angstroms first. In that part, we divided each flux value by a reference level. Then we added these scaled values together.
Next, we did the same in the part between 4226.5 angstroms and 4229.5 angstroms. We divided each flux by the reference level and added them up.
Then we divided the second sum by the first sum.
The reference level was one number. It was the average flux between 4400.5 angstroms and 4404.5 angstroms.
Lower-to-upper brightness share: 1.1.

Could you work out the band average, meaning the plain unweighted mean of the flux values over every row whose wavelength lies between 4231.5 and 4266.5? 11.0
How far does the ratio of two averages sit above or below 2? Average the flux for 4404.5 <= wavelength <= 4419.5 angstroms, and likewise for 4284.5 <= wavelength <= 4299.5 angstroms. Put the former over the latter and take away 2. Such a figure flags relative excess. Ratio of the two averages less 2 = -0.68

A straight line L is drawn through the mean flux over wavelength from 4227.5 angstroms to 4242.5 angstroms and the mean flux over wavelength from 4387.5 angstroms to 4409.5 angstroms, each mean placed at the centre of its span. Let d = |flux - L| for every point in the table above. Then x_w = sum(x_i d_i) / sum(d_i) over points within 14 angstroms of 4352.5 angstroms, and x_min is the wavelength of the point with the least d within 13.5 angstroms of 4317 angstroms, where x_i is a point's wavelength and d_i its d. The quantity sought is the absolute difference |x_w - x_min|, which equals 28.0 angstroms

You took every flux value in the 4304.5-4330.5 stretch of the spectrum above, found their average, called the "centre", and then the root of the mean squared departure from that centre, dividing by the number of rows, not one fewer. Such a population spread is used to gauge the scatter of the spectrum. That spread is 1.7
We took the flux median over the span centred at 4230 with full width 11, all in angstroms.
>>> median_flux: 10.2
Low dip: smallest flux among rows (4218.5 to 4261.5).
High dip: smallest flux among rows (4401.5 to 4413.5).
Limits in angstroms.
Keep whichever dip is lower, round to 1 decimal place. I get 9.5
